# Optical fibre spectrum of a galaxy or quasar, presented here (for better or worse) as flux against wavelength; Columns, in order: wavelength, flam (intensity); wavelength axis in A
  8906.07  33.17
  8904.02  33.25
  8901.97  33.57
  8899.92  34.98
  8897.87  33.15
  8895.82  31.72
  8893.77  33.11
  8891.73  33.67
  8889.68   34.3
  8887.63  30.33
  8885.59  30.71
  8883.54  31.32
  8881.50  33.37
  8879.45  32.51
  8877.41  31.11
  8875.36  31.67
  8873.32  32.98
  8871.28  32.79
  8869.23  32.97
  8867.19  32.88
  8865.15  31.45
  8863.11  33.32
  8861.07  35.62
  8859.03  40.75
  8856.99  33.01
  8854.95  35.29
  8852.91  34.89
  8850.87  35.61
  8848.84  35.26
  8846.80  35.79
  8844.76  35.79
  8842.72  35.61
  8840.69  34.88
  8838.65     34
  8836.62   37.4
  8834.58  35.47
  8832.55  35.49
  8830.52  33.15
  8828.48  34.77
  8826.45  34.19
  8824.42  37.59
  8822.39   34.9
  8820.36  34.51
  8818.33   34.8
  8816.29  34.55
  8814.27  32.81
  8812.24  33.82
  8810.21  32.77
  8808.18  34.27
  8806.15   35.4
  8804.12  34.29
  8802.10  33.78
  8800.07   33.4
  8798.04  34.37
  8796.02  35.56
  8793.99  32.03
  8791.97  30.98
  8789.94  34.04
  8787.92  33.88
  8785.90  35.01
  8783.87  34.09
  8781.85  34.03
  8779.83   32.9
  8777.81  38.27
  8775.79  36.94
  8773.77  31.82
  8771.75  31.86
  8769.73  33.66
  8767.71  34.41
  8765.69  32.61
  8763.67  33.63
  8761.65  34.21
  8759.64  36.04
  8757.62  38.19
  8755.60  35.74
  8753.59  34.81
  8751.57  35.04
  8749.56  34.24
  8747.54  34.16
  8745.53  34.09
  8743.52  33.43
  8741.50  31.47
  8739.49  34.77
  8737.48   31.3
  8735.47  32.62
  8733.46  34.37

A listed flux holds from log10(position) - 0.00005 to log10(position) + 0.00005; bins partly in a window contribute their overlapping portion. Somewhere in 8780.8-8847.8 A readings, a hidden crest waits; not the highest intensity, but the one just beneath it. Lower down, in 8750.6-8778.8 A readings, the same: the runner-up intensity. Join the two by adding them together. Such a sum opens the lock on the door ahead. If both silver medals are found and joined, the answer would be 76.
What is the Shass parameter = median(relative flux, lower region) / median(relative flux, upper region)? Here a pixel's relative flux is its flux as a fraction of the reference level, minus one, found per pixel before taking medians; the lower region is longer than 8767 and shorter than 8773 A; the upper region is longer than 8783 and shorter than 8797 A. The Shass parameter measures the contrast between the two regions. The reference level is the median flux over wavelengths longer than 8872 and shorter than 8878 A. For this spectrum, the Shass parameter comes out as 0.8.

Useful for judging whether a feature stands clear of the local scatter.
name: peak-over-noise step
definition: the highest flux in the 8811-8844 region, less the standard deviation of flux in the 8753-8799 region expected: 35.7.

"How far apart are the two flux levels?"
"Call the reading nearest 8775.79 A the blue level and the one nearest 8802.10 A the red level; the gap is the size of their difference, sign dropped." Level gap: 3.2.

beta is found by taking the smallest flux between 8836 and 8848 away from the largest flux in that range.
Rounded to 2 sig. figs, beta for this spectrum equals 3.4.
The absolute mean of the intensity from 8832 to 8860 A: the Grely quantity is 35.7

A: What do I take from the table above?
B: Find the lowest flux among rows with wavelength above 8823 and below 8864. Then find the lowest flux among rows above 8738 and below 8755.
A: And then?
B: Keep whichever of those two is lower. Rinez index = 31.5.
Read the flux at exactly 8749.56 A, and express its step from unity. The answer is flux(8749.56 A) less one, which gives 33.2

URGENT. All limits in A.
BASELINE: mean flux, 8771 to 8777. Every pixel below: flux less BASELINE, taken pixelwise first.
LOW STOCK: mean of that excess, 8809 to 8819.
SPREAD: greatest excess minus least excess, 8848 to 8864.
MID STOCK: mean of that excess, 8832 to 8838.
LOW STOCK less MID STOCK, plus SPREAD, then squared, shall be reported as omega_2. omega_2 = 29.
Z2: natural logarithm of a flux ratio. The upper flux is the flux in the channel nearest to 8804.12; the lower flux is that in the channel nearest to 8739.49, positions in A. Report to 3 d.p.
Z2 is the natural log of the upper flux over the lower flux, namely -0.014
